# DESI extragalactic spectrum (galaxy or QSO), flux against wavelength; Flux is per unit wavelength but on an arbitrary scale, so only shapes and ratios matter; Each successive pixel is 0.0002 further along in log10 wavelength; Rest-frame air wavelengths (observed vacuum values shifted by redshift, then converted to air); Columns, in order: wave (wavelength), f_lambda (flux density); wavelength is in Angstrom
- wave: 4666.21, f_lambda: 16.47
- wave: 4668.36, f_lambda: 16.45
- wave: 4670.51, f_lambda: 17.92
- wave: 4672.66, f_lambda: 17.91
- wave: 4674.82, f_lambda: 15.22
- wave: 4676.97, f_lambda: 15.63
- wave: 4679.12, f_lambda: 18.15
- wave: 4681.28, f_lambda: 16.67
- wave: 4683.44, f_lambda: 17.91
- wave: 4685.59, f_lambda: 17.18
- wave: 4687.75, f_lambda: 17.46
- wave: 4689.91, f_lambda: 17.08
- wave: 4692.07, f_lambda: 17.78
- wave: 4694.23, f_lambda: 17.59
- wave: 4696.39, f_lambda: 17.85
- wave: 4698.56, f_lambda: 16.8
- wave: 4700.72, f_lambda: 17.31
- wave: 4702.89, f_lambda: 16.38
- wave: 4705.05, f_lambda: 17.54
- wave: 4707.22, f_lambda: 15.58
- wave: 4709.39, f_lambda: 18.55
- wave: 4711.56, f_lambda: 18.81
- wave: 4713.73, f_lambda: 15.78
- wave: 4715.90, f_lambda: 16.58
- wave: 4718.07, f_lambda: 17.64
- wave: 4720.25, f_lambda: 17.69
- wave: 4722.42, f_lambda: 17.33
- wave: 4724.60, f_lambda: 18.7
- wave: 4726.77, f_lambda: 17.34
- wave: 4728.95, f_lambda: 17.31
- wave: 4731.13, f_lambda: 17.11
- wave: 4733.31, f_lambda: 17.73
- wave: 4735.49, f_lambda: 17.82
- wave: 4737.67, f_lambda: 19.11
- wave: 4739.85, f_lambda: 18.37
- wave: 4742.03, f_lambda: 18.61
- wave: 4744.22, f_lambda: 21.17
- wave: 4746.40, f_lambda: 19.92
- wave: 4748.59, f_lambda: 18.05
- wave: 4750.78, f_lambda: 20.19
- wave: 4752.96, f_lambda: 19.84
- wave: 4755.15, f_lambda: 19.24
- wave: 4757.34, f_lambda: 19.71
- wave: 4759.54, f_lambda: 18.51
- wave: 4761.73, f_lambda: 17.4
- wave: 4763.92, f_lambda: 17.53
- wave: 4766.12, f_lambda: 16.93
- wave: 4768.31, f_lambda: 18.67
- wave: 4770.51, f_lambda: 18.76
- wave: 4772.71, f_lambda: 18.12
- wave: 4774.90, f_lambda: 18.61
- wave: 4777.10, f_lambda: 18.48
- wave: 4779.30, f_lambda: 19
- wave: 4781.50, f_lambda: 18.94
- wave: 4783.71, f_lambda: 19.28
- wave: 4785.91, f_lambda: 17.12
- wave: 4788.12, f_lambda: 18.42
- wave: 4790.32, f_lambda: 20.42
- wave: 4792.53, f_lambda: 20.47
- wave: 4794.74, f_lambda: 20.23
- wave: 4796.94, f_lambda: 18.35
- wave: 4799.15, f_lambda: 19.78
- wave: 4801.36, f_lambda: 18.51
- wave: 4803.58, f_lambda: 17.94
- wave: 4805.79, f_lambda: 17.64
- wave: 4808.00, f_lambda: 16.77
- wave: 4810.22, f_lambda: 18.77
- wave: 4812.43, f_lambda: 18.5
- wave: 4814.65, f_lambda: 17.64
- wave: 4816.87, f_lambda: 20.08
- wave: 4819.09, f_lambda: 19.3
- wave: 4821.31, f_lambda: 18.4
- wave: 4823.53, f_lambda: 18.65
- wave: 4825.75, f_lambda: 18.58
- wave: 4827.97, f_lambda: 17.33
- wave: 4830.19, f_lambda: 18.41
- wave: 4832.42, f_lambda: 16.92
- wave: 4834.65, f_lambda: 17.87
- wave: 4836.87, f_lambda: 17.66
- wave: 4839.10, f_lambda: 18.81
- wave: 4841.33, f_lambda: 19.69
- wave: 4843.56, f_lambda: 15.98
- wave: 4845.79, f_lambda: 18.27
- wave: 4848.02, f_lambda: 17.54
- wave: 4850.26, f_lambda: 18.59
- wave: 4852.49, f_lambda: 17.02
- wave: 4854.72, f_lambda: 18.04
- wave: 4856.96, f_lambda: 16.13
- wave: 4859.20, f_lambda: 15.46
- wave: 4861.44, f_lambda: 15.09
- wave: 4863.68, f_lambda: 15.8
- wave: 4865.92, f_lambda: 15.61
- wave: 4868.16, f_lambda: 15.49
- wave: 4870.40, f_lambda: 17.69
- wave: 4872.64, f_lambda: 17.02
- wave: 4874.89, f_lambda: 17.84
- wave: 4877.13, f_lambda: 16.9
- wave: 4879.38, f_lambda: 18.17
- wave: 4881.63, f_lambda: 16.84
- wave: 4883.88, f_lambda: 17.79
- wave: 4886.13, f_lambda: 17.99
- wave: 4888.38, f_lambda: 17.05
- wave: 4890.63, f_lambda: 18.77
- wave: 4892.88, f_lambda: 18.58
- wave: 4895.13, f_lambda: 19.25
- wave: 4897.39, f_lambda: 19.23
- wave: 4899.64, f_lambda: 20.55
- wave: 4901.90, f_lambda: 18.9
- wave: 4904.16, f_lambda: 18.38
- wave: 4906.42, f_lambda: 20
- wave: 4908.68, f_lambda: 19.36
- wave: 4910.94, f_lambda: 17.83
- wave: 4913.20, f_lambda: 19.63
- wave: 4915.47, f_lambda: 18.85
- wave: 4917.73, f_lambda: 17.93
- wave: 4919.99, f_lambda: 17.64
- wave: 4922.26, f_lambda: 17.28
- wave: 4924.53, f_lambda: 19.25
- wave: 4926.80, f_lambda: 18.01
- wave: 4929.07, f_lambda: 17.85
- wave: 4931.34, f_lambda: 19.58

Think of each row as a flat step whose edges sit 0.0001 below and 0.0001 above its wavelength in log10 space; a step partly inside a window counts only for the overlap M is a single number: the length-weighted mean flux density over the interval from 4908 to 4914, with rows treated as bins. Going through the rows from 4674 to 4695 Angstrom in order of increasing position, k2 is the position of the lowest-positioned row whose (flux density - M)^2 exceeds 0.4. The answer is 4674.82 Angstrom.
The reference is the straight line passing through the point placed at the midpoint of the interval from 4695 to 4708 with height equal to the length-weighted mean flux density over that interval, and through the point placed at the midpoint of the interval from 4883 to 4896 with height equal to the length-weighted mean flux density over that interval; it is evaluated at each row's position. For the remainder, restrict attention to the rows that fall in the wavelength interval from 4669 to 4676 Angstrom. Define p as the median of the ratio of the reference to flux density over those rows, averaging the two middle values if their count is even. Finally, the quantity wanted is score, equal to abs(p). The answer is 0.94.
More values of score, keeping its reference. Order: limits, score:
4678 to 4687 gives 0.96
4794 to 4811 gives 0.96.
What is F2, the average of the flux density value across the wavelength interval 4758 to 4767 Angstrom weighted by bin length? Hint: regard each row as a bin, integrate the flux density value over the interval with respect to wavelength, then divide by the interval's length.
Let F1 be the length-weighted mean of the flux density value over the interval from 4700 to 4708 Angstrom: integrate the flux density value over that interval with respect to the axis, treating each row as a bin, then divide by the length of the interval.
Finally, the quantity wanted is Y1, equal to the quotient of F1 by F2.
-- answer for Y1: 0.94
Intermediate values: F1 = 16.7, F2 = 17.7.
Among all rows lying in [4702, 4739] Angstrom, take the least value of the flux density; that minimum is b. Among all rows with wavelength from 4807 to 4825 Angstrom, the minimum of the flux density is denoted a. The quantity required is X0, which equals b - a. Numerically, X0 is -1.2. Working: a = 16.77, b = 15.58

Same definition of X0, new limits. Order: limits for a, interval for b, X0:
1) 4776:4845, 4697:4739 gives -0.4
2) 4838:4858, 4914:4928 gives 1.3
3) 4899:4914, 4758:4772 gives -0.9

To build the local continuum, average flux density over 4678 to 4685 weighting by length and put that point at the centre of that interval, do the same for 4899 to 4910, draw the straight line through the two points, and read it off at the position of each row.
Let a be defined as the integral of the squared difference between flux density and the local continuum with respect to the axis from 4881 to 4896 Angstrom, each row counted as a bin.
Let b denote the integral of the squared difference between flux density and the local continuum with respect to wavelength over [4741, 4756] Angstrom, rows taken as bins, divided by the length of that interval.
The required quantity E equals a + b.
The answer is 32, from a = 29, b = 3.2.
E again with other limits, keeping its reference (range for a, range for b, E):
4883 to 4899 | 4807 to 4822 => 21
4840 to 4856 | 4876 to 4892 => 39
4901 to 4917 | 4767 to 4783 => 11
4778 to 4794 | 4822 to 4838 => 27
